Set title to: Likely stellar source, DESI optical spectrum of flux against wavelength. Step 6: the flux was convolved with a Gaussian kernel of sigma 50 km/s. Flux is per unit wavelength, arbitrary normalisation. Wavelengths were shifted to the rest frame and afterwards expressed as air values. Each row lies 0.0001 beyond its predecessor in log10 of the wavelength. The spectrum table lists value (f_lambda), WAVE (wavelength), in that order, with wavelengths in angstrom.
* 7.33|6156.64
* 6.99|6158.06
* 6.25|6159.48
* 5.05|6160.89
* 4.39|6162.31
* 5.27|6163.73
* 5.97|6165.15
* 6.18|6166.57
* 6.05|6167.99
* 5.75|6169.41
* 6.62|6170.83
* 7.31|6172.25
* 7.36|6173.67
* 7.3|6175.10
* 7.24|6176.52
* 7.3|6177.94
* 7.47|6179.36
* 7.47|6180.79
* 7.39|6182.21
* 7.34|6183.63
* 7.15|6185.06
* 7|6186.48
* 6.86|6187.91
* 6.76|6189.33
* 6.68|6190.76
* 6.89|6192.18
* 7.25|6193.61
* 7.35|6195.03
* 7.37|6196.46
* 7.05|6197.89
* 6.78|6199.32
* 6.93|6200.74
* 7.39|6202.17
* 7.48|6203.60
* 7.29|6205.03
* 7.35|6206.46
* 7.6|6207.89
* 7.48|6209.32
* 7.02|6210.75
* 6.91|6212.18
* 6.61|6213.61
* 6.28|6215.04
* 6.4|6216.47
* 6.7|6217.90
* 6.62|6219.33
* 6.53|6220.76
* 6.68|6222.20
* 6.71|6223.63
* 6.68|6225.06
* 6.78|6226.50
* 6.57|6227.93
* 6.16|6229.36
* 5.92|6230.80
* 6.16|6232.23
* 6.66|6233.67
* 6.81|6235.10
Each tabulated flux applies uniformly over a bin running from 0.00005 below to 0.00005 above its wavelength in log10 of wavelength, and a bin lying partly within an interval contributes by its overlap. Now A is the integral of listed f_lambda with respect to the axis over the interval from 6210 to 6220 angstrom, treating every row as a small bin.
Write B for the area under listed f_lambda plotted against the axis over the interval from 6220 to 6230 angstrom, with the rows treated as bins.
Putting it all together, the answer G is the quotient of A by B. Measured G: 1.01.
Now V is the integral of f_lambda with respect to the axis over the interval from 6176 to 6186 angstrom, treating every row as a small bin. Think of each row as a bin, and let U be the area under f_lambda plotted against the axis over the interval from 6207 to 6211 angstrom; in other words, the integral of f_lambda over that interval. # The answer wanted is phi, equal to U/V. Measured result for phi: 0.40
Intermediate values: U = 30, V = 73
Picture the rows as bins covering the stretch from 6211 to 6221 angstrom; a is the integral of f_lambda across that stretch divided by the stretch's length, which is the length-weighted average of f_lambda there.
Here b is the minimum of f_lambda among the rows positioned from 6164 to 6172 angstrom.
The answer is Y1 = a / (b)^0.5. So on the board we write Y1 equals 2.76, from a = 6.61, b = 5.75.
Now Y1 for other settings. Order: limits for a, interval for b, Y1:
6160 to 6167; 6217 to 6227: 2.10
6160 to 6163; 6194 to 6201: 1.85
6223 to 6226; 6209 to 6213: 2.55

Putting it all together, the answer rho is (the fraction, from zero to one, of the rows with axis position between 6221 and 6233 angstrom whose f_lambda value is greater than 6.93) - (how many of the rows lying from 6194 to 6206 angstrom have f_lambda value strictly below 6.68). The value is 0.0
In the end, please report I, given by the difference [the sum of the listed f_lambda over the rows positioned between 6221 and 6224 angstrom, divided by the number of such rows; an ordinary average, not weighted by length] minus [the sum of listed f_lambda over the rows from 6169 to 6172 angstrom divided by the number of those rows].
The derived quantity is 0.51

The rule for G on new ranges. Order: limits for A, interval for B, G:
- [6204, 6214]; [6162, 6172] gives 1.23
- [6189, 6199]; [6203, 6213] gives 0.97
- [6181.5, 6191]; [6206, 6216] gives 0.95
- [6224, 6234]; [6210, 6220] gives 0.96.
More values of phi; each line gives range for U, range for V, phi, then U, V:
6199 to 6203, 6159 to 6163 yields 1.37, 28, 21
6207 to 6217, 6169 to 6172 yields 3.60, 69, 19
